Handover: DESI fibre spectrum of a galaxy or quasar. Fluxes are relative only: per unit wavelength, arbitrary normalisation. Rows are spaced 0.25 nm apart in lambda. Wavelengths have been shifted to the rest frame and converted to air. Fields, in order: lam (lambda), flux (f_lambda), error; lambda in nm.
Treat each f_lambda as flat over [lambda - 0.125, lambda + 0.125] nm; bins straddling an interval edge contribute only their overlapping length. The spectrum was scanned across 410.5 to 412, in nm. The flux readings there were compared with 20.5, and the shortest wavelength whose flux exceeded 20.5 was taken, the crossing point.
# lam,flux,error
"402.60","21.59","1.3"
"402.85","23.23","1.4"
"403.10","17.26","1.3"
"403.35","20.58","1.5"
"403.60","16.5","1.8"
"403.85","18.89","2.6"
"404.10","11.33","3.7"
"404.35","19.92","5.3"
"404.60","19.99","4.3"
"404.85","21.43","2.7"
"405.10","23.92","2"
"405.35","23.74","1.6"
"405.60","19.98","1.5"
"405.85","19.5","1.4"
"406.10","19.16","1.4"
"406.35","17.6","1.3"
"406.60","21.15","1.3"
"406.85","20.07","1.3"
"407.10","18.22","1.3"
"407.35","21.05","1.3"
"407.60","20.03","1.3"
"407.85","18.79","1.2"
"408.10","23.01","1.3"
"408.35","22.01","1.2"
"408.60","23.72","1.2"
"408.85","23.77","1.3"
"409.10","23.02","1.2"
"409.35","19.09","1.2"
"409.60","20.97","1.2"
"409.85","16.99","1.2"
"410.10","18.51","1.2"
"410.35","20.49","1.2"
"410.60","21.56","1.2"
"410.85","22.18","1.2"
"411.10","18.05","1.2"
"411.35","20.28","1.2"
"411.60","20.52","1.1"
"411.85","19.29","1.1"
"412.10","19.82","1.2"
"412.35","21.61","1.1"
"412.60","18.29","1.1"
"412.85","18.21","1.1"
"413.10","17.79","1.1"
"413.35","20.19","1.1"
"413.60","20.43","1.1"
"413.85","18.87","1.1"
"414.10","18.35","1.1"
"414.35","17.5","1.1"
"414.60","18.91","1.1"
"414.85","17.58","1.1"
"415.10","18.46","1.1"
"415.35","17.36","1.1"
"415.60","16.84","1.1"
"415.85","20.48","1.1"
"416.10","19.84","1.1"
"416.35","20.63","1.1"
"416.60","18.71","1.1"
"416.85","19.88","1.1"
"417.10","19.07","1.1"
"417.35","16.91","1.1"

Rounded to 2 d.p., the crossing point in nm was 410.60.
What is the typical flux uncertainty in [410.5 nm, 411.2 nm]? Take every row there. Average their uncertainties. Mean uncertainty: 1.20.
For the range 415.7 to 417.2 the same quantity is 1.10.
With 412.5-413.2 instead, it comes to 1.10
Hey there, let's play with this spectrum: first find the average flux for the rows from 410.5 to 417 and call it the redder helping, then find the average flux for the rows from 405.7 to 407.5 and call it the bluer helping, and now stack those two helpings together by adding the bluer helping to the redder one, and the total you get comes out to 38.8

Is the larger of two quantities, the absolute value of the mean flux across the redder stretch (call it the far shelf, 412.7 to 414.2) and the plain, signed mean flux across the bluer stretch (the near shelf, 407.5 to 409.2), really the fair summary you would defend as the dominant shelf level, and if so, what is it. 22.1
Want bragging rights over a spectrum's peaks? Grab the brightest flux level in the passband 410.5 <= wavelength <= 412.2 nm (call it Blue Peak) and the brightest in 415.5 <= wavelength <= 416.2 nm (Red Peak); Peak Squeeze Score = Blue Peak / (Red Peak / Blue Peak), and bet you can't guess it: 24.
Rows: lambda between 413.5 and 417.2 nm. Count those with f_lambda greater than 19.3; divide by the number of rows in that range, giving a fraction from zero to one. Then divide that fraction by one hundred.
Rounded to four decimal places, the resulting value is 0.0033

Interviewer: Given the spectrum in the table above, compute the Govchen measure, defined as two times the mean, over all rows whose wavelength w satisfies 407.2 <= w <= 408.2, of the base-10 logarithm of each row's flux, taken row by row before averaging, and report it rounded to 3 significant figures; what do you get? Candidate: 2.63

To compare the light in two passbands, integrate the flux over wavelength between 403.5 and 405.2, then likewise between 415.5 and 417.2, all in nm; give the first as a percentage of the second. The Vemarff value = 97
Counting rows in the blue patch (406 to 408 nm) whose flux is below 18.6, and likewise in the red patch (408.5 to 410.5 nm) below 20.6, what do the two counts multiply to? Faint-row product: 8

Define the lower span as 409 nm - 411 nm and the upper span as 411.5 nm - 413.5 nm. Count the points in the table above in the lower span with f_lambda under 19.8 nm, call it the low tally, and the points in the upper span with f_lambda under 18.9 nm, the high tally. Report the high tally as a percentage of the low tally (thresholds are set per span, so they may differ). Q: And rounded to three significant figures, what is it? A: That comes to 100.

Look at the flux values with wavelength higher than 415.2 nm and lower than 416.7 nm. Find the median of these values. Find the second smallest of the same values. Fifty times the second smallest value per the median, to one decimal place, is 45.0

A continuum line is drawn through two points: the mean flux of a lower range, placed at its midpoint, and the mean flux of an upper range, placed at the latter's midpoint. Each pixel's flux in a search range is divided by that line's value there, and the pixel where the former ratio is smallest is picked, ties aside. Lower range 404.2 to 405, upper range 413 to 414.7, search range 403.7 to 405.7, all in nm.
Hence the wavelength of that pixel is 404.10 nm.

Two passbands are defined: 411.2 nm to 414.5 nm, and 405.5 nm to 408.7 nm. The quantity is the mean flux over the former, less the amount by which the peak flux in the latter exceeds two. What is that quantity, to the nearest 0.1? -2.4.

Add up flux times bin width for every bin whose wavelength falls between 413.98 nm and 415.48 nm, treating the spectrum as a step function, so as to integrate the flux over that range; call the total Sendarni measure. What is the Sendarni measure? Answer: 27.0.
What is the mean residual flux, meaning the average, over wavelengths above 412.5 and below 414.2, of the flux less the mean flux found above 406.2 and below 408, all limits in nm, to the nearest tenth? -0.7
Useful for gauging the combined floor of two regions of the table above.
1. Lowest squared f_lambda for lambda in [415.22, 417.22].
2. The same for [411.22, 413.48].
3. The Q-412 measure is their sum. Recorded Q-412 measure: 600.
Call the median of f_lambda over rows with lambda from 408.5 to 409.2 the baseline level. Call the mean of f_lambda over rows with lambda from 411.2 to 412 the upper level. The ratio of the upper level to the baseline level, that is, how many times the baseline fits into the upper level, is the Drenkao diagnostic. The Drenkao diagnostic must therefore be 0.84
